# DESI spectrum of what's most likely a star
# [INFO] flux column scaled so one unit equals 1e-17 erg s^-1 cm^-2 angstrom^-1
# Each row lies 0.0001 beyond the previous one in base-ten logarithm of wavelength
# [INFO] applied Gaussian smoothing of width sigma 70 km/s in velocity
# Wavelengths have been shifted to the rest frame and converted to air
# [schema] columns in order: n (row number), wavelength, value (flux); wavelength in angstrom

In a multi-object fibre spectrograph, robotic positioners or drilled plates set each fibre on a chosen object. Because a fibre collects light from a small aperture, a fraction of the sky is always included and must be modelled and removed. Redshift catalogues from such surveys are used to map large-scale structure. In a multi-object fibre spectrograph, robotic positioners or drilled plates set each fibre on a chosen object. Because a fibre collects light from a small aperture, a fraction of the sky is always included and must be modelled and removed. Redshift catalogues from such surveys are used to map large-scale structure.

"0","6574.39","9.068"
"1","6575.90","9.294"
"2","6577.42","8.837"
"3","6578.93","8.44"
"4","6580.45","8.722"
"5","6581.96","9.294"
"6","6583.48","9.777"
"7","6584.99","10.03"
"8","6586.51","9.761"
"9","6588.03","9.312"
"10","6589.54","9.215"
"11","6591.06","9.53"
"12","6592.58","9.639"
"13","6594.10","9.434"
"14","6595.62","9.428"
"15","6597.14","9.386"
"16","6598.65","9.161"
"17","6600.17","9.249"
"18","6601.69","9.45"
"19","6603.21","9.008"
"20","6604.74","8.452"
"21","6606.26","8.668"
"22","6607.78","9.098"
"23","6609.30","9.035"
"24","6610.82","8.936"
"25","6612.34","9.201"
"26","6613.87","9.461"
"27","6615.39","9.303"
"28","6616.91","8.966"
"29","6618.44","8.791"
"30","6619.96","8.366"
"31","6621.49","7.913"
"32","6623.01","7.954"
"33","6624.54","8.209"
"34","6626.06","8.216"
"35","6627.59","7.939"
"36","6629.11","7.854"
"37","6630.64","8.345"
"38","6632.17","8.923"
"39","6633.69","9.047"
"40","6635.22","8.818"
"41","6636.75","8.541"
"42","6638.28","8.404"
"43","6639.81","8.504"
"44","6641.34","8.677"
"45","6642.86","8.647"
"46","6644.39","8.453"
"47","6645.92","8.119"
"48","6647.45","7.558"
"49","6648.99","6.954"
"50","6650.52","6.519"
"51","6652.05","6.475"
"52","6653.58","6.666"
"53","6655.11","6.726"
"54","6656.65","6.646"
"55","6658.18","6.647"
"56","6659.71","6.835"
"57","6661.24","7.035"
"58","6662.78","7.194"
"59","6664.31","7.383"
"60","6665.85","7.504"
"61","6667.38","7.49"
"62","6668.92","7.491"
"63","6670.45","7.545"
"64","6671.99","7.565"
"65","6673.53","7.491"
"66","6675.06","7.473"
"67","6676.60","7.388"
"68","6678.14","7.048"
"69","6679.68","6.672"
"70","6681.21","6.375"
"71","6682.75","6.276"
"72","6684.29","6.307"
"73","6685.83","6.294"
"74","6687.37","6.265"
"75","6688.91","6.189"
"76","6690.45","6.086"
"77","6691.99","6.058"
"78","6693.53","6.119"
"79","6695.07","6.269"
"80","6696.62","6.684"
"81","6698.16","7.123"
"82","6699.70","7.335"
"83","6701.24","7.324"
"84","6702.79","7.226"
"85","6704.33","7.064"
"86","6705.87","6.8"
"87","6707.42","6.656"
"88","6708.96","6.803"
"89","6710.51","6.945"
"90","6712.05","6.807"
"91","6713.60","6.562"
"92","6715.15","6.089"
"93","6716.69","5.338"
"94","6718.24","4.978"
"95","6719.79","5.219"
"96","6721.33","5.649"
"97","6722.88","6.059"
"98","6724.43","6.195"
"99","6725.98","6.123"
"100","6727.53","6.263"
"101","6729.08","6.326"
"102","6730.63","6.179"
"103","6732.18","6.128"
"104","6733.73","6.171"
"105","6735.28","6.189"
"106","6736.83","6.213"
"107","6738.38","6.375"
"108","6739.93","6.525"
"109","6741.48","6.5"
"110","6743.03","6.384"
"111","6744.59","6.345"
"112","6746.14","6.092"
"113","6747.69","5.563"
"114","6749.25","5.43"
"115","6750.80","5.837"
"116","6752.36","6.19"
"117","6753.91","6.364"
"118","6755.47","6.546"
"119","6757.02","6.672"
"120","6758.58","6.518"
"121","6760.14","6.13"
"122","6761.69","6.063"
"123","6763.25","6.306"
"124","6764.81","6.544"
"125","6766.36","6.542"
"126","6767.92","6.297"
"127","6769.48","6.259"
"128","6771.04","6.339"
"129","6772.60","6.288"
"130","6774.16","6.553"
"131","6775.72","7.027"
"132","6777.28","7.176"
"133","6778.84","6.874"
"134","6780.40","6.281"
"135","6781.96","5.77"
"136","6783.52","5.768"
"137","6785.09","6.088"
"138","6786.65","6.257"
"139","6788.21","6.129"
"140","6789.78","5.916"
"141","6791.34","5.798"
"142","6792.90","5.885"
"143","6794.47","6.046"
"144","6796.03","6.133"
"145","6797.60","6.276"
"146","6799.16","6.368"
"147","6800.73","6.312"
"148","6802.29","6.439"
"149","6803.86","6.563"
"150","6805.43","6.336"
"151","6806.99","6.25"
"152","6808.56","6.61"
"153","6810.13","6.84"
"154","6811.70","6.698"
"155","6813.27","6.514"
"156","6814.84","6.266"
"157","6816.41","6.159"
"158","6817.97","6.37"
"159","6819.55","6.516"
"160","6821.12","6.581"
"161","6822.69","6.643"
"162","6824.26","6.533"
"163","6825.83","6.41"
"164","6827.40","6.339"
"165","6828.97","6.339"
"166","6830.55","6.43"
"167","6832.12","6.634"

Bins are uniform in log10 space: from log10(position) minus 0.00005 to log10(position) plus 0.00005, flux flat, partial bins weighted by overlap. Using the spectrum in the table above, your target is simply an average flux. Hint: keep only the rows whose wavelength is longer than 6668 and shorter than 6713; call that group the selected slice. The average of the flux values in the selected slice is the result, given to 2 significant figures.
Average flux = 6.8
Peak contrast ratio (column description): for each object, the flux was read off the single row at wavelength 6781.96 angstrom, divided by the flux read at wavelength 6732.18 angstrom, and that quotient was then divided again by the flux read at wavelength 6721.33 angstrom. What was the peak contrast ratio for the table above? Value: 0.17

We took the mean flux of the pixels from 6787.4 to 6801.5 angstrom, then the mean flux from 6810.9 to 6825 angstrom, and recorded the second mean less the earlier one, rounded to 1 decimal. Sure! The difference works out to 0.4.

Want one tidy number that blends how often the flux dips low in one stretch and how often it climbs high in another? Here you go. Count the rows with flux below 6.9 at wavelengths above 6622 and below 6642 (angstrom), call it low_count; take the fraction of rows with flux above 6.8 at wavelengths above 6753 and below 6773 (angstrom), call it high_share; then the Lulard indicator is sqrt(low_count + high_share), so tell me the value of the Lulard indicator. 0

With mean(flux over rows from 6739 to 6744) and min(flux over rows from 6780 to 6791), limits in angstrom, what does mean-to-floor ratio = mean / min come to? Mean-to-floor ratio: 1.12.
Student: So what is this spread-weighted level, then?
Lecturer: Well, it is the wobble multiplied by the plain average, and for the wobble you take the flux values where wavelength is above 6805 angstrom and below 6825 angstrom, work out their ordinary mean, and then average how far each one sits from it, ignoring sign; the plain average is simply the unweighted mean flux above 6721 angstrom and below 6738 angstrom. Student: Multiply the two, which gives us 1.0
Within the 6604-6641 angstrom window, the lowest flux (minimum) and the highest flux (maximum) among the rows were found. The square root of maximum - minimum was 1.27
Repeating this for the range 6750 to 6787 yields 1.19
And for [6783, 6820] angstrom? 1.04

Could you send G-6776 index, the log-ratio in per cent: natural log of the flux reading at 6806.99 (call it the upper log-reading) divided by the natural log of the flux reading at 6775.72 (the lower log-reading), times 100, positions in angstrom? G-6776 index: 94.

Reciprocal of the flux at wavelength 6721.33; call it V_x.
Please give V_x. 0.18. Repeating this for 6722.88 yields 0.17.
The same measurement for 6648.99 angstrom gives 0.14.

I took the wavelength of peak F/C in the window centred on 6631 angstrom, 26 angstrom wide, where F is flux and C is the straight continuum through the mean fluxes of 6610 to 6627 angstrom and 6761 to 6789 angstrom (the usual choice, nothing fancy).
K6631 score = 6633.69 angstrom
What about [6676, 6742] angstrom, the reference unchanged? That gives 6701.24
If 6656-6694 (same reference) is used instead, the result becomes 6671.99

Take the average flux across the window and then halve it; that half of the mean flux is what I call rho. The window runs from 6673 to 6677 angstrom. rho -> 3.73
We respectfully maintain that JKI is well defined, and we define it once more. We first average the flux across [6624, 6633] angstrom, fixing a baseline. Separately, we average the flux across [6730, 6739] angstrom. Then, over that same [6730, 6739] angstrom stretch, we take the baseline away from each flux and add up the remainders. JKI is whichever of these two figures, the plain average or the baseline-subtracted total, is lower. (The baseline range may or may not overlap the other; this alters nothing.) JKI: -12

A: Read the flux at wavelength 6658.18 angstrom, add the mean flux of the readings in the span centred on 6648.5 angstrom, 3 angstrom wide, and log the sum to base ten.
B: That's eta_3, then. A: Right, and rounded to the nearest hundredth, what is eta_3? 1.14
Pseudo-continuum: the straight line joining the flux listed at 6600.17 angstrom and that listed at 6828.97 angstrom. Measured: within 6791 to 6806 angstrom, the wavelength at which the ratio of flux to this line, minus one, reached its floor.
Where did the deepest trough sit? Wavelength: 6791.34 angstrom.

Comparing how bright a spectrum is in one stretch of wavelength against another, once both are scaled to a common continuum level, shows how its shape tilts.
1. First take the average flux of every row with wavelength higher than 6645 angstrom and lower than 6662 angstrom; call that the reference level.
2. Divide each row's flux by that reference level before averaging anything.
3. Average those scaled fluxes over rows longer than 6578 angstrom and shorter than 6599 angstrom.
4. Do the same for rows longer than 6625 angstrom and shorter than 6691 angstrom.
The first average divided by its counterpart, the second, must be 1.26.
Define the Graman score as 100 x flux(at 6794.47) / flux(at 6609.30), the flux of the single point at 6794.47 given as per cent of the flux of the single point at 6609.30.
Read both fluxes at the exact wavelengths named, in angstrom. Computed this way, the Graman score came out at 66.9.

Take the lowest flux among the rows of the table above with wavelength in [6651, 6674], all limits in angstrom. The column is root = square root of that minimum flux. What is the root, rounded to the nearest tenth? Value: 2.5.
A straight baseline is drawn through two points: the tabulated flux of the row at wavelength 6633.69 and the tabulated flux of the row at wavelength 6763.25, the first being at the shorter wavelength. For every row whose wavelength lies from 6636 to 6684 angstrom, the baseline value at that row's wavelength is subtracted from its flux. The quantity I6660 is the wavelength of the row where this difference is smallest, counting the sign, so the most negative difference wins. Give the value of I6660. 6652.05 angstrom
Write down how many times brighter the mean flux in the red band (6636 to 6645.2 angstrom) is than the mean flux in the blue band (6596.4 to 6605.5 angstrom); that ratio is 0.94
